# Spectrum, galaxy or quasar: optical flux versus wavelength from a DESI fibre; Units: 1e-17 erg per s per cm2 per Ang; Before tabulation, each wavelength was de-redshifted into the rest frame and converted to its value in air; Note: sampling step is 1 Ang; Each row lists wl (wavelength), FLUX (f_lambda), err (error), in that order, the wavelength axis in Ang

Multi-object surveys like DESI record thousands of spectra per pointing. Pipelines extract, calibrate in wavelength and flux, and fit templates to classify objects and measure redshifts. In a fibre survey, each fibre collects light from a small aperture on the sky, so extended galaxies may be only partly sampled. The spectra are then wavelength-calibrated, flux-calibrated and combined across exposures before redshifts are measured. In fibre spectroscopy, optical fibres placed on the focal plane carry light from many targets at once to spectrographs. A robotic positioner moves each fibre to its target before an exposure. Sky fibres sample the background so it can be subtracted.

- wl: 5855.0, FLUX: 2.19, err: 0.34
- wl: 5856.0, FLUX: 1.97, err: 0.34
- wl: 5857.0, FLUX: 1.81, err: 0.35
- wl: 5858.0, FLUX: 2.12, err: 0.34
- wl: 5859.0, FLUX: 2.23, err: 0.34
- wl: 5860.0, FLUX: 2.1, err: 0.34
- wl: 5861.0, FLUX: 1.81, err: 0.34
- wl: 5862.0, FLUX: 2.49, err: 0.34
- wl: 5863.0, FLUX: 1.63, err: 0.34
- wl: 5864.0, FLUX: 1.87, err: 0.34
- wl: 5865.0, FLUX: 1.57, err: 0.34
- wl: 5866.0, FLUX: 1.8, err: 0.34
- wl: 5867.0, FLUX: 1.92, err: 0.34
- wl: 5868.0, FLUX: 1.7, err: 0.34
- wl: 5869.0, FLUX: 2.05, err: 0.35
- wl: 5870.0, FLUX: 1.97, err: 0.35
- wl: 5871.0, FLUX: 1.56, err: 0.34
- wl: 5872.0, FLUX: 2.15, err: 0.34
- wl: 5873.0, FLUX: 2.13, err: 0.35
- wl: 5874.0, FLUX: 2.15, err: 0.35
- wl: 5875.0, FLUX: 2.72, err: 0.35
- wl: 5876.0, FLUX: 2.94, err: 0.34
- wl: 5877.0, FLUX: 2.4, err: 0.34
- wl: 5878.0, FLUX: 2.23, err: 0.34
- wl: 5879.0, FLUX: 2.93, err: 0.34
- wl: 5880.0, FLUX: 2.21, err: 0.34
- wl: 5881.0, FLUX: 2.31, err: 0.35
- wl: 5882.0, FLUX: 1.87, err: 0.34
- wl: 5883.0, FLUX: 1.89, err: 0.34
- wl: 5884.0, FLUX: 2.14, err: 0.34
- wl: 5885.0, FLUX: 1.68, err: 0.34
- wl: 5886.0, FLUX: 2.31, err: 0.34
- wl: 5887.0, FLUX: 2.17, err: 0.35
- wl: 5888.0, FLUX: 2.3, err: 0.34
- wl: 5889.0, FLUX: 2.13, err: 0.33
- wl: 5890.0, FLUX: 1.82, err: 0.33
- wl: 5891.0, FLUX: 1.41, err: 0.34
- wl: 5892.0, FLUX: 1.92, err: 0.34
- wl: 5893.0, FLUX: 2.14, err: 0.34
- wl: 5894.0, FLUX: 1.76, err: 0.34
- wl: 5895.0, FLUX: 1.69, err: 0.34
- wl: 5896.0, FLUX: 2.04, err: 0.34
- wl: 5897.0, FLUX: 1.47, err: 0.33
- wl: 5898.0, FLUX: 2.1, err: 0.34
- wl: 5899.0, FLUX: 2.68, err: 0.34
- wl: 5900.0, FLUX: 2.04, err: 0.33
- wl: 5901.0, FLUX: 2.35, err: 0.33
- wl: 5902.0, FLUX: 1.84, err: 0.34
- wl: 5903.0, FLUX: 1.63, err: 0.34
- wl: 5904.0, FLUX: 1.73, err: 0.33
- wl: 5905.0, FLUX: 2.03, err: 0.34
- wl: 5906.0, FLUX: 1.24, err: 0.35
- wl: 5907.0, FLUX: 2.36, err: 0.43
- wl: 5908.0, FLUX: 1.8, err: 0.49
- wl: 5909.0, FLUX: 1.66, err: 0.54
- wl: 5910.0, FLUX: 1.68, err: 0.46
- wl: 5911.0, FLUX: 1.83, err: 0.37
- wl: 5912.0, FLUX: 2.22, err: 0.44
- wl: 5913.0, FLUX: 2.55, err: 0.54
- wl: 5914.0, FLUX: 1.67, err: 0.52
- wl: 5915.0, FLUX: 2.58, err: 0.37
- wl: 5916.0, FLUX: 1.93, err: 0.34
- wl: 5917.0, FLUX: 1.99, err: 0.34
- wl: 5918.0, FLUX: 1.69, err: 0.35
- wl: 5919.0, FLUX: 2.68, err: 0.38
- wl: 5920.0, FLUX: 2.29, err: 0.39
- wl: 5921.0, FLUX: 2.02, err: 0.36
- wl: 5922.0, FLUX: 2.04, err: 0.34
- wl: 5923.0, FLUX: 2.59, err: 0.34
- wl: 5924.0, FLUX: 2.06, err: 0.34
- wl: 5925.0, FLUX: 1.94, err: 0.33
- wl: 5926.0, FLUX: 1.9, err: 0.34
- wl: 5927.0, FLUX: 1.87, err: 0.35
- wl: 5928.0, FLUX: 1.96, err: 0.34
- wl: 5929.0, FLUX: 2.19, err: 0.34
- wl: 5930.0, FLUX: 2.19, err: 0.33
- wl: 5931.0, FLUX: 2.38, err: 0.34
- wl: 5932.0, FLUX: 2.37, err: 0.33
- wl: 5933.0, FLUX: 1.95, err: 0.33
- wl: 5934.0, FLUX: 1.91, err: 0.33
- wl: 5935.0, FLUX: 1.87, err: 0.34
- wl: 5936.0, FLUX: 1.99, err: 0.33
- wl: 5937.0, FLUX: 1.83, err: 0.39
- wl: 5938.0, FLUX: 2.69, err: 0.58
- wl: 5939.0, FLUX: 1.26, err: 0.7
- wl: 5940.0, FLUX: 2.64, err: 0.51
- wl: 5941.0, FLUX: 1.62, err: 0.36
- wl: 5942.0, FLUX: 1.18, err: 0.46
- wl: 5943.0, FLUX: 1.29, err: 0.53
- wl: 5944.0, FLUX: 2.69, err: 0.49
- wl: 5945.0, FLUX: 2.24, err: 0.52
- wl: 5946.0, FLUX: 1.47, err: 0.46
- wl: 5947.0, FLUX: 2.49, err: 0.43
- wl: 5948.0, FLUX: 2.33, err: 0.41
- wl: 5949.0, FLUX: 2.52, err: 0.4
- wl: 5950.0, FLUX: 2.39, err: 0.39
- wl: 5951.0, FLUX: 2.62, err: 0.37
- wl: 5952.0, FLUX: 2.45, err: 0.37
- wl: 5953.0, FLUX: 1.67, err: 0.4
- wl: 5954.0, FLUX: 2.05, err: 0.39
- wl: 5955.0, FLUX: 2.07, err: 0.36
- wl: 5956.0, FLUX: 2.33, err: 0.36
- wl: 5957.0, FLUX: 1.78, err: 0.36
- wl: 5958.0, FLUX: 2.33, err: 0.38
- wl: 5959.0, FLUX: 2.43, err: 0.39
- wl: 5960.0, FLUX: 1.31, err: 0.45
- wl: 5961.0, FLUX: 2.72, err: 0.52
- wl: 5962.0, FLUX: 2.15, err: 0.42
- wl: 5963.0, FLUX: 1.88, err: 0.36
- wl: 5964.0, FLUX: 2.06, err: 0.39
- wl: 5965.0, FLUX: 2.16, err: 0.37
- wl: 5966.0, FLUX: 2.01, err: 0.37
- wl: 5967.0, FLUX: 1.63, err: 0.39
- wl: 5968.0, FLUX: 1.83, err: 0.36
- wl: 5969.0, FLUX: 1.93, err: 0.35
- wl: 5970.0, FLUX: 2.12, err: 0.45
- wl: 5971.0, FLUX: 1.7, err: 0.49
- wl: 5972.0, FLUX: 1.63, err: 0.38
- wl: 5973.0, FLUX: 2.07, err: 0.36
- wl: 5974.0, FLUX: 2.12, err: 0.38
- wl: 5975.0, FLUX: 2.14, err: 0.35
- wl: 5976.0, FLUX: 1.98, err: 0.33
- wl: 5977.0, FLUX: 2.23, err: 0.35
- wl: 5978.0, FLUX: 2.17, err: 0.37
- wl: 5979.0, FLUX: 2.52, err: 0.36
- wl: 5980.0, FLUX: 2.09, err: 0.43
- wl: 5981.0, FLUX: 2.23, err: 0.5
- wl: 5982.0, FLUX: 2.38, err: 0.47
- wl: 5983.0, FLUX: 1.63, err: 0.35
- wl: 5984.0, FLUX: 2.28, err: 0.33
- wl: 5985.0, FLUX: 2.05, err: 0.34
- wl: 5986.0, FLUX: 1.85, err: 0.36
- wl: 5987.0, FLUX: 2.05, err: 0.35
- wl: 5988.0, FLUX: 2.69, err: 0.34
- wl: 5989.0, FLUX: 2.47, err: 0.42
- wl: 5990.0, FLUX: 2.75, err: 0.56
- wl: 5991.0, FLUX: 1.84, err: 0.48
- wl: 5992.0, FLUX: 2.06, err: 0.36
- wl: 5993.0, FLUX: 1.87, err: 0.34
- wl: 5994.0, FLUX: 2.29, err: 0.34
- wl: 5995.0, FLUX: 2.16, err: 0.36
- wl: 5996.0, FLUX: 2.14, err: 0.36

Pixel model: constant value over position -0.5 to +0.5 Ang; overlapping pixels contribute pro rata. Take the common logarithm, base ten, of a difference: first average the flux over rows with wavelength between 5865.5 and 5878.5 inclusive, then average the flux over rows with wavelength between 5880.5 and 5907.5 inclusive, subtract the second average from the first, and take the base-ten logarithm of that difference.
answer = -0.78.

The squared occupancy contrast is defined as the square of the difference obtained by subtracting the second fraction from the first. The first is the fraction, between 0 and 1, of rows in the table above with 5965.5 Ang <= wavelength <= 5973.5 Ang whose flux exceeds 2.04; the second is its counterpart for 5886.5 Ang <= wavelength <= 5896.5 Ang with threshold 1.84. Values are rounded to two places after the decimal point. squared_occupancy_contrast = 0.12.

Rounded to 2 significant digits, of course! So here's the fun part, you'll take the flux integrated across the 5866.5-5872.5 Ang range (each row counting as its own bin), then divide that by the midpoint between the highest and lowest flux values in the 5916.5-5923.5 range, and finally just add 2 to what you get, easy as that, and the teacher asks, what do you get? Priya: 7.2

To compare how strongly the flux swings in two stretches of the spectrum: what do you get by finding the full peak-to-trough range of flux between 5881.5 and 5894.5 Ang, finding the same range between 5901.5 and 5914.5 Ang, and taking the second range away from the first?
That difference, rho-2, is -0.41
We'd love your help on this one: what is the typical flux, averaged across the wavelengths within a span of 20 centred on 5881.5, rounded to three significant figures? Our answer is 2.19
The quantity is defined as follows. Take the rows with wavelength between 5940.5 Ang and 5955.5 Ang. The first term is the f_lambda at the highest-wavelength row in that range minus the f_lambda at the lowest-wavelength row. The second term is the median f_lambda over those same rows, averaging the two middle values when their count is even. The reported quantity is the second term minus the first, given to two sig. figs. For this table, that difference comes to 1.8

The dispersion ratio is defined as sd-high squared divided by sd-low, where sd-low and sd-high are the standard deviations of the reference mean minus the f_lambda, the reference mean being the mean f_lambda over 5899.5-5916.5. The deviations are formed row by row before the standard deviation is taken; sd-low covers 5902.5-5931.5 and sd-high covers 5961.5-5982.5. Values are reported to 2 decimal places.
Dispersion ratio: 0.15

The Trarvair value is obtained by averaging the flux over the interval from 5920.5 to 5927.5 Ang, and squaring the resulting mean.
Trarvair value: 4.2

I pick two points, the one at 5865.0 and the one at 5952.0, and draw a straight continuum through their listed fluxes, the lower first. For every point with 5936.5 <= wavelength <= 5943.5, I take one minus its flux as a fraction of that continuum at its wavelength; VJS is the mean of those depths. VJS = 0.23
